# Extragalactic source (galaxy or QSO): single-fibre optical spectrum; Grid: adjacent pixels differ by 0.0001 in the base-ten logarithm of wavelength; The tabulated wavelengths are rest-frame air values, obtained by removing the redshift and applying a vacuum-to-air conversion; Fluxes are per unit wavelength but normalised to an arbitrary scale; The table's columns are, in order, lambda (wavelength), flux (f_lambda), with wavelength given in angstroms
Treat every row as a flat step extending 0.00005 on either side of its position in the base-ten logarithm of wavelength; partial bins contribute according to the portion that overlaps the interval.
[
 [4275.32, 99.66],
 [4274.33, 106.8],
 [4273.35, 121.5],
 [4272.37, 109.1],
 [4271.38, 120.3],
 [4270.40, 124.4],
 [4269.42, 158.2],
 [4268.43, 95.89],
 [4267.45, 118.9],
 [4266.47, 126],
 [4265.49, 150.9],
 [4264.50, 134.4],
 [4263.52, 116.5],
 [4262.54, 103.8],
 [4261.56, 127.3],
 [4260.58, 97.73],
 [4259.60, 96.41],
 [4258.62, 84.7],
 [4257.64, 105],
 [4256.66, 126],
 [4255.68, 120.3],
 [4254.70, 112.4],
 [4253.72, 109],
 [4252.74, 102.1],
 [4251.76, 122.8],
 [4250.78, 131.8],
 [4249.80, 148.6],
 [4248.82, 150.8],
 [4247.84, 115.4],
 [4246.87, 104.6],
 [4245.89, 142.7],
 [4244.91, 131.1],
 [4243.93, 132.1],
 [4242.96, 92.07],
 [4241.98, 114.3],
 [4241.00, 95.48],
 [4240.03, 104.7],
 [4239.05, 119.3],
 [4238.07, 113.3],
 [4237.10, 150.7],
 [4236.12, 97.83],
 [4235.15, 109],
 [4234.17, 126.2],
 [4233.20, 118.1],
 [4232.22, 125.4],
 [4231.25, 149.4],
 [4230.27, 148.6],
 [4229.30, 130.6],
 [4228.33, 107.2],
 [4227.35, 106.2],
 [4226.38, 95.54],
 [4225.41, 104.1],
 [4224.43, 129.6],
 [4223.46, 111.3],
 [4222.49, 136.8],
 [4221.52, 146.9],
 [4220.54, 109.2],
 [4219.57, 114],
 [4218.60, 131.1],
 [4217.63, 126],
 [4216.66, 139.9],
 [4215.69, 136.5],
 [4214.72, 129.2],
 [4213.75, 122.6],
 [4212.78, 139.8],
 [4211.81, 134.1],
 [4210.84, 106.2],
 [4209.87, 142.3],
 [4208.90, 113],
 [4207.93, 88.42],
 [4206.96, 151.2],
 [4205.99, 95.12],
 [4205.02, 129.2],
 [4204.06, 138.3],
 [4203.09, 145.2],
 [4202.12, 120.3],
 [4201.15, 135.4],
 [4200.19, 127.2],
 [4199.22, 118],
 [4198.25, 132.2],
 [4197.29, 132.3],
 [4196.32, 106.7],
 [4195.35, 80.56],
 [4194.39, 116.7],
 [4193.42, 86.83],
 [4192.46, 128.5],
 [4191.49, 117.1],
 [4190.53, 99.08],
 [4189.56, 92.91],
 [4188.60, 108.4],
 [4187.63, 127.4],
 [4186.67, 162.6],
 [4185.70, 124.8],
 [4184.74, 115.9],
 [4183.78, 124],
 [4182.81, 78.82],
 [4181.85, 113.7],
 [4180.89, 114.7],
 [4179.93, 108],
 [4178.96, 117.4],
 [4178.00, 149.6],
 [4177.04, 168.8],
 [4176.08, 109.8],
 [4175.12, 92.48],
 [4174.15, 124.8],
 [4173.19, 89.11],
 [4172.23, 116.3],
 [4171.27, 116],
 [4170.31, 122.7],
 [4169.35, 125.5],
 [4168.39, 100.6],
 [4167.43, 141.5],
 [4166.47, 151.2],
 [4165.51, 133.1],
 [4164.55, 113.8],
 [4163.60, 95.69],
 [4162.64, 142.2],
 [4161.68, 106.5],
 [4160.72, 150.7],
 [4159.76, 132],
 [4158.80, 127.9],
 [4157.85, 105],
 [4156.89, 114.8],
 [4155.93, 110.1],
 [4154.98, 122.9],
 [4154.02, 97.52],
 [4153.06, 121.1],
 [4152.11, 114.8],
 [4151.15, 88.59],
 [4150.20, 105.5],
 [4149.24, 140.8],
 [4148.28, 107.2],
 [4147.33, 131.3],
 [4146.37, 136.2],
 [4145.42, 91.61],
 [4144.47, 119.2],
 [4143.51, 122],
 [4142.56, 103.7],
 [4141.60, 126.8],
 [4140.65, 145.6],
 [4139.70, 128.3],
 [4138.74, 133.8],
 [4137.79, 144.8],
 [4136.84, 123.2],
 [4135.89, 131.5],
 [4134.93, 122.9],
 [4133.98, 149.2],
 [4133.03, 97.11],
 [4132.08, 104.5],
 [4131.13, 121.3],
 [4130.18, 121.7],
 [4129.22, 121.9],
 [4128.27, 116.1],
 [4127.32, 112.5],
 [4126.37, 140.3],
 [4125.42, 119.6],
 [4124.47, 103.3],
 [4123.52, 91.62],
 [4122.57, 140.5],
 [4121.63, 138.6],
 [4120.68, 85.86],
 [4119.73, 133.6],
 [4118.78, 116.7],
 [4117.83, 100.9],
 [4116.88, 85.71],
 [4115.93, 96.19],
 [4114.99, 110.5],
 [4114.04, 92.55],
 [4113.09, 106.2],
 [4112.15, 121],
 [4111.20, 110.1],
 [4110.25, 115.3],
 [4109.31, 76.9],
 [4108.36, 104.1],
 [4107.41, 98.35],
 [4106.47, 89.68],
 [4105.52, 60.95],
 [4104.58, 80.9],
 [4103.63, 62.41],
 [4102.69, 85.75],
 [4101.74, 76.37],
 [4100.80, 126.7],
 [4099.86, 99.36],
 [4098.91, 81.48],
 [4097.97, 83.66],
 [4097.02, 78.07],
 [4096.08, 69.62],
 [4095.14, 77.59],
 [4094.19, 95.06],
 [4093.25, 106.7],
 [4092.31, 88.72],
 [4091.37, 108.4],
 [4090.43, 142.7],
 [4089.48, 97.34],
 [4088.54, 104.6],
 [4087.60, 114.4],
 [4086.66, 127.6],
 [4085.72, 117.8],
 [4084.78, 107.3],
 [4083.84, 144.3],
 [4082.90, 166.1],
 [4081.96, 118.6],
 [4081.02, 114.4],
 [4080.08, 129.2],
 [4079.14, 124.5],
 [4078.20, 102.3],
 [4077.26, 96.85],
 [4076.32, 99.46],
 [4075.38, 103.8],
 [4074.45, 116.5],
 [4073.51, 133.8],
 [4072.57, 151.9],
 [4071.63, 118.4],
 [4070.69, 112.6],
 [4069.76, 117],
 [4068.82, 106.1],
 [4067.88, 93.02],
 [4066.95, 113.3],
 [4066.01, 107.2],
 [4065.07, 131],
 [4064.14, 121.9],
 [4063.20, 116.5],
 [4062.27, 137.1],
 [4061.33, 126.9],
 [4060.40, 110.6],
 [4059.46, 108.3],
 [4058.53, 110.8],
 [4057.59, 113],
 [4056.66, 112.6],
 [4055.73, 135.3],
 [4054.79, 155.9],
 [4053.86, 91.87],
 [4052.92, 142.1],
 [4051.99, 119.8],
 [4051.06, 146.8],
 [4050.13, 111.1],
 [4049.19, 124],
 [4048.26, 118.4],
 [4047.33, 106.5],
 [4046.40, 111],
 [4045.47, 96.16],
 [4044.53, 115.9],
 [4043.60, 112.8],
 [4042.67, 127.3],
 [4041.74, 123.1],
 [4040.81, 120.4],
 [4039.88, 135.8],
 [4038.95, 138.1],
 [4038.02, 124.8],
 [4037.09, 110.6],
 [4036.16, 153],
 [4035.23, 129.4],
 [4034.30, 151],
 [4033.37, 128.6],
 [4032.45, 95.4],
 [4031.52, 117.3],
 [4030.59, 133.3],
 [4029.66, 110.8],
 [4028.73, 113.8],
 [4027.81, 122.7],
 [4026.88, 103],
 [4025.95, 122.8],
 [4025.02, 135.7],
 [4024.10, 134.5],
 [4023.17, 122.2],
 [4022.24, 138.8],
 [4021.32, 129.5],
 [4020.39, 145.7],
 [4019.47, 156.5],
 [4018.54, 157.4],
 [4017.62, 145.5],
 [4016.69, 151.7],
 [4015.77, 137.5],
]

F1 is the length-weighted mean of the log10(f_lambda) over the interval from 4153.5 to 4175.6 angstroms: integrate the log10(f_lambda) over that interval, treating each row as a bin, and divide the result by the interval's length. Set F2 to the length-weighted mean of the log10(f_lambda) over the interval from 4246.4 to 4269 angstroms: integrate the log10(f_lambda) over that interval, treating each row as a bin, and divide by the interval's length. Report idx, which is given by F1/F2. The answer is 1.00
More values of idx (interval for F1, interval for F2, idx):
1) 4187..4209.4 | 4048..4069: 0.99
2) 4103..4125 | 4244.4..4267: 0.96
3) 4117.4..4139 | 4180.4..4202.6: 1.01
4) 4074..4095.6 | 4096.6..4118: 1.04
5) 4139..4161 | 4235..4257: 1.00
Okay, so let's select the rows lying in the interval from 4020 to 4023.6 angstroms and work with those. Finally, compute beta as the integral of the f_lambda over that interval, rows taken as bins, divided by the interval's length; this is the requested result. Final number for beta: 134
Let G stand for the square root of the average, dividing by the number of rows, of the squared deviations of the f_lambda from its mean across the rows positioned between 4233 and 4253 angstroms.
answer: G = 18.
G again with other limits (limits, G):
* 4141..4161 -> 16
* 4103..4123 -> 22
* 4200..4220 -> 16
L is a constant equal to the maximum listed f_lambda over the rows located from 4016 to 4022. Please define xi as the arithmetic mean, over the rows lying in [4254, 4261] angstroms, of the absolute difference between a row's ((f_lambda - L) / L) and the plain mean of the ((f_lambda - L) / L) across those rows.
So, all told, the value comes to 0.073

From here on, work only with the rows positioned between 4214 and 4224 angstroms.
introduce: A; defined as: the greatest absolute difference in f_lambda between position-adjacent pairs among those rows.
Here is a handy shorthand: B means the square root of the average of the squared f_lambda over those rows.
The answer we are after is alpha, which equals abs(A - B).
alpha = 91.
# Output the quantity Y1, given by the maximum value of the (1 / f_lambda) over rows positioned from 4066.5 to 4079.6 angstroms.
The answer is 0.0108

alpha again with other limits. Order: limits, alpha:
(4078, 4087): 79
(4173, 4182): 62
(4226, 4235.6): 99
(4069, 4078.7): 83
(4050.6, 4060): 61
